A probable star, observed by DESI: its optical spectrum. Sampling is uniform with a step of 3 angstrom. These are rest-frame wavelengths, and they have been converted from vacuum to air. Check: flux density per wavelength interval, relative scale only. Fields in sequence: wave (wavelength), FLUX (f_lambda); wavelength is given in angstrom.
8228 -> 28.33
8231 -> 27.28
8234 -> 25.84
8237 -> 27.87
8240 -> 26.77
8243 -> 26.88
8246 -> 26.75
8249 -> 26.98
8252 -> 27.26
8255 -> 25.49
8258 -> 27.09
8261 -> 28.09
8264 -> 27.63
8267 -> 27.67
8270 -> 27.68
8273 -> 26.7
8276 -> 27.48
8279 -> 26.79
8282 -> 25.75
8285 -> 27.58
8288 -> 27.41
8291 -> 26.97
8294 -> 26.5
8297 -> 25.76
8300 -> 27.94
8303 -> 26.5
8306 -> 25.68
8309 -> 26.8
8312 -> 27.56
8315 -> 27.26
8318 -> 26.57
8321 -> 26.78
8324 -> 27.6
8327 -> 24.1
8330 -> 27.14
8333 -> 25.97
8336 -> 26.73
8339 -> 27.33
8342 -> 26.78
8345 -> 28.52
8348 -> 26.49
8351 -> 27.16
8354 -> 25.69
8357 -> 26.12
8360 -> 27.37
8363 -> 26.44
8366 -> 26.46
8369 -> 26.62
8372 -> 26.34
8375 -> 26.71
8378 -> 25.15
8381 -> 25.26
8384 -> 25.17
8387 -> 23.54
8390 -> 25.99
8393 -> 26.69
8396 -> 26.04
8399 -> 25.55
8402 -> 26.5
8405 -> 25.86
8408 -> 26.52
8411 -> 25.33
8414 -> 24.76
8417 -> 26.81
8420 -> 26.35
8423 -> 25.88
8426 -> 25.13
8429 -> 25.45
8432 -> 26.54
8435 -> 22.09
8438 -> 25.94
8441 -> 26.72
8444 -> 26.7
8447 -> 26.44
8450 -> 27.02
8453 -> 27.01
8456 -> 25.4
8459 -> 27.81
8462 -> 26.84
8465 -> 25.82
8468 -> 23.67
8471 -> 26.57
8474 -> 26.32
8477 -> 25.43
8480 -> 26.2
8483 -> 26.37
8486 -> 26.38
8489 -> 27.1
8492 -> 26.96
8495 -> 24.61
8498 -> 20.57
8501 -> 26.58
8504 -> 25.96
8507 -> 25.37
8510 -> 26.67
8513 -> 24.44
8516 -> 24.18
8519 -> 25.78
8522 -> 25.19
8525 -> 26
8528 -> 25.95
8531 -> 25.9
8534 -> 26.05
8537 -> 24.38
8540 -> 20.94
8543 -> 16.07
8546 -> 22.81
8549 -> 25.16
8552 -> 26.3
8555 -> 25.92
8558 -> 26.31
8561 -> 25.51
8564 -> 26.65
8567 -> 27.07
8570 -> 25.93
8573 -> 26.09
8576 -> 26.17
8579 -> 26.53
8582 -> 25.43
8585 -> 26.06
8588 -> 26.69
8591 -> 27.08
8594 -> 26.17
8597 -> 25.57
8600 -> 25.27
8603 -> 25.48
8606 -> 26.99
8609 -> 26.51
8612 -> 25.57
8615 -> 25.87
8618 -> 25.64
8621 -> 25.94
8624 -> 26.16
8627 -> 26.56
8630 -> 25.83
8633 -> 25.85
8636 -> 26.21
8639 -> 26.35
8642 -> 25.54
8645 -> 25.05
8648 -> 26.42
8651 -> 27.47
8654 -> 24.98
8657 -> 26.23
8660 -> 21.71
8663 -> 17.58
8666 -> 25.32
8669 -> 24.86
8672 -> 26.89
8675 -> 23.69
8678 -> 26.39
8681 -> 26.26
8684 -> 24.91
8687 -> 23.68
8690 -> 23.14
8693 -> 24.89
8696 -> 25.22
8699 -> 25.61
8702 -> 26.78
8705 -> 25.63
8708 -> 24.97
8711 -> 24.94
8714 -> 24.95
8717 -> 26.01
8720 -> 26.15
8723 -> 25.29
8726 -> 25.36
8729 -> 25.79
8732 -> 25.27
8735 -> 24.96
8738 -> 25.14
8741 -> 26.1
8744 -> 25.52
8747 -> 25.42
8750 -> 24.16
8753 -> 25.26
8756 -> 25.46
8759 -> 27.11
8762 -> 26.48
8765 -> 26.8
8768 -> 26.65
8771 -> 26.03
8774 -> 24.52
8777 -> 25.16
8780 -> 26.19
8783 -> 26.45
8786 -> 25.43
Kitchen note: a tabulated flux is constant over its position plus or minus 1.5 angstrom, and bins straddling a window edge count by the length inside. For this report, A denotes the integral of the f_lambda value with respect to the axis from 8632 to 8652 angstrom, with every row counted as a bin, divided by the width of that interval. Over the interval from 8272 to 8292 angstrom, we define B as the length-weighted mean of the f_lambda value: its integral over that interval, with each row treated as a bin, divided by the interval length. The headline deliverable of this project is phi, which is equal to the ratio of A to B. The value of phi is 0.97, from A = 26.1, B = 27.0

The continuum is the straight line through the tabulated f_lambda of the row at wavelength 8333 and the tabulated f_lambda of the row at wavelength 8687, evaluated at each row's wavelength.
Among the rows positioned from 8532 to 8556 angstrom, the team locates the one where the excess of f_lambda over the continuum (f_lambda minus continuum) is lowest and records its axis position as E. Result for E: 8543 angstrom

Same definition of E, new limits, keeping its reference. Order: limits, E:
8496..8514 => 8498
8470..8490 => 8477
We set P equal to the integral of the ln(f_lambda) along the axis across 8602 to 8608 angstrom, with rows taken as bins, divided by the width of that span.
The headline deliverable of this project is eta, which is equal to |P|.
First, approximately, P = 3.27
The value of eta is 3.27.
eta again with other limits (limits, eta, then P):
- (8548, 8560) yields 3.26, 3.26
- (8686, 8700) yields 3.20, 3.20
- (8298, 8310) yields 3.28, 3.28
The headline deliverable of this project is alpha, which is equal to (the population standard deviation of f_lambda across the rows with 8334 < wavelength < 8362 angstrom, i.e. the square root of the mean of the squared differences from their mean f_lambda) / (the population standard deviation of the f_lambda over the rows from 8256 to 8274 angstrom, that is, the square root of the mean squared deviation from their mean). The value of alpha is 1.7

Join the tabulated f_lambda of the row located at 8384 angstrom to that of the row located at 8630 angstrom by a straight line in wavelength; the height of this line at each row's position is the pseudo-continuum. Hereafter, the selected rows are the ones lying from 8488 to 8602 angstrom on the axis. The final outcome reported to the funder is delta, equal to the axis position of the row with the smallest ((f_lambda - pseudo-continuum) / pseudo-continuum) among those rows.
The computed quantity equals 8543 angstrom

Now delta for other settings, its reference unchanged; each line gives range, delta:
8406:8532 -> 8498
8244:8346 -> 8327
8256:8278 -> 8273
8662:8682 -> 8663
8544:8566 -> 8546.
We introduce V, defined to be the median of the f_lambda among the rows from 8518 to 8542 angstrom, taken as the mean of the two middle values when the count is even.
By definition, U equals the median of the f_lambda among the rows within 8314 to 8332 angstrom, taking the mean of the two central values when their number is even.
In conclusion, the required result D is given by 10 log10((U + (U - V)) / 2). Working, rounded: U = 27.0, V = 25.8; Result 11.5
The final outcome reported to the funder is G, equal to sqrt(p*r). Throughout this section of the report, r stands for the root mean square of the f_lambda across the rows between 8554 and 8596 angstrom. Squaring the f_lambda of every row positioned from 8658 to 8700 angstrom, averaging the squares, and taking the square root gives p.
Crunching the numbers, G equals 25.3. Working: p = 24.4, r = 26.3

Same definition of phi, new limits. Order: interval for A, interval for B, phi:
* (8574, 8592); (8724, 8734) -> 1.03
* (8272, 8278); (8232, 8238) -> 1.01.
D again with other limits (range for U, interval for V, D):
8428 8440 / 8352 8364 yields 11.0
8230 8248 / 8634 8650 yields 11.4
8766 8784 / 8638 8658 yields 11.1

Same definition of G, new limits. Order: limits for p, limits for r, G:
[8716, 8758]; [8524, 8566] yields 25.1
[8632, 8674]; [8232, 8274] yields 26.1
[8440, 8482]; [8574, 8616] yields 26.2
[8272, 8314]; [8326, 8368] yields 26.7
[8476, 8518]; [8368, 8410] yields 25.7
